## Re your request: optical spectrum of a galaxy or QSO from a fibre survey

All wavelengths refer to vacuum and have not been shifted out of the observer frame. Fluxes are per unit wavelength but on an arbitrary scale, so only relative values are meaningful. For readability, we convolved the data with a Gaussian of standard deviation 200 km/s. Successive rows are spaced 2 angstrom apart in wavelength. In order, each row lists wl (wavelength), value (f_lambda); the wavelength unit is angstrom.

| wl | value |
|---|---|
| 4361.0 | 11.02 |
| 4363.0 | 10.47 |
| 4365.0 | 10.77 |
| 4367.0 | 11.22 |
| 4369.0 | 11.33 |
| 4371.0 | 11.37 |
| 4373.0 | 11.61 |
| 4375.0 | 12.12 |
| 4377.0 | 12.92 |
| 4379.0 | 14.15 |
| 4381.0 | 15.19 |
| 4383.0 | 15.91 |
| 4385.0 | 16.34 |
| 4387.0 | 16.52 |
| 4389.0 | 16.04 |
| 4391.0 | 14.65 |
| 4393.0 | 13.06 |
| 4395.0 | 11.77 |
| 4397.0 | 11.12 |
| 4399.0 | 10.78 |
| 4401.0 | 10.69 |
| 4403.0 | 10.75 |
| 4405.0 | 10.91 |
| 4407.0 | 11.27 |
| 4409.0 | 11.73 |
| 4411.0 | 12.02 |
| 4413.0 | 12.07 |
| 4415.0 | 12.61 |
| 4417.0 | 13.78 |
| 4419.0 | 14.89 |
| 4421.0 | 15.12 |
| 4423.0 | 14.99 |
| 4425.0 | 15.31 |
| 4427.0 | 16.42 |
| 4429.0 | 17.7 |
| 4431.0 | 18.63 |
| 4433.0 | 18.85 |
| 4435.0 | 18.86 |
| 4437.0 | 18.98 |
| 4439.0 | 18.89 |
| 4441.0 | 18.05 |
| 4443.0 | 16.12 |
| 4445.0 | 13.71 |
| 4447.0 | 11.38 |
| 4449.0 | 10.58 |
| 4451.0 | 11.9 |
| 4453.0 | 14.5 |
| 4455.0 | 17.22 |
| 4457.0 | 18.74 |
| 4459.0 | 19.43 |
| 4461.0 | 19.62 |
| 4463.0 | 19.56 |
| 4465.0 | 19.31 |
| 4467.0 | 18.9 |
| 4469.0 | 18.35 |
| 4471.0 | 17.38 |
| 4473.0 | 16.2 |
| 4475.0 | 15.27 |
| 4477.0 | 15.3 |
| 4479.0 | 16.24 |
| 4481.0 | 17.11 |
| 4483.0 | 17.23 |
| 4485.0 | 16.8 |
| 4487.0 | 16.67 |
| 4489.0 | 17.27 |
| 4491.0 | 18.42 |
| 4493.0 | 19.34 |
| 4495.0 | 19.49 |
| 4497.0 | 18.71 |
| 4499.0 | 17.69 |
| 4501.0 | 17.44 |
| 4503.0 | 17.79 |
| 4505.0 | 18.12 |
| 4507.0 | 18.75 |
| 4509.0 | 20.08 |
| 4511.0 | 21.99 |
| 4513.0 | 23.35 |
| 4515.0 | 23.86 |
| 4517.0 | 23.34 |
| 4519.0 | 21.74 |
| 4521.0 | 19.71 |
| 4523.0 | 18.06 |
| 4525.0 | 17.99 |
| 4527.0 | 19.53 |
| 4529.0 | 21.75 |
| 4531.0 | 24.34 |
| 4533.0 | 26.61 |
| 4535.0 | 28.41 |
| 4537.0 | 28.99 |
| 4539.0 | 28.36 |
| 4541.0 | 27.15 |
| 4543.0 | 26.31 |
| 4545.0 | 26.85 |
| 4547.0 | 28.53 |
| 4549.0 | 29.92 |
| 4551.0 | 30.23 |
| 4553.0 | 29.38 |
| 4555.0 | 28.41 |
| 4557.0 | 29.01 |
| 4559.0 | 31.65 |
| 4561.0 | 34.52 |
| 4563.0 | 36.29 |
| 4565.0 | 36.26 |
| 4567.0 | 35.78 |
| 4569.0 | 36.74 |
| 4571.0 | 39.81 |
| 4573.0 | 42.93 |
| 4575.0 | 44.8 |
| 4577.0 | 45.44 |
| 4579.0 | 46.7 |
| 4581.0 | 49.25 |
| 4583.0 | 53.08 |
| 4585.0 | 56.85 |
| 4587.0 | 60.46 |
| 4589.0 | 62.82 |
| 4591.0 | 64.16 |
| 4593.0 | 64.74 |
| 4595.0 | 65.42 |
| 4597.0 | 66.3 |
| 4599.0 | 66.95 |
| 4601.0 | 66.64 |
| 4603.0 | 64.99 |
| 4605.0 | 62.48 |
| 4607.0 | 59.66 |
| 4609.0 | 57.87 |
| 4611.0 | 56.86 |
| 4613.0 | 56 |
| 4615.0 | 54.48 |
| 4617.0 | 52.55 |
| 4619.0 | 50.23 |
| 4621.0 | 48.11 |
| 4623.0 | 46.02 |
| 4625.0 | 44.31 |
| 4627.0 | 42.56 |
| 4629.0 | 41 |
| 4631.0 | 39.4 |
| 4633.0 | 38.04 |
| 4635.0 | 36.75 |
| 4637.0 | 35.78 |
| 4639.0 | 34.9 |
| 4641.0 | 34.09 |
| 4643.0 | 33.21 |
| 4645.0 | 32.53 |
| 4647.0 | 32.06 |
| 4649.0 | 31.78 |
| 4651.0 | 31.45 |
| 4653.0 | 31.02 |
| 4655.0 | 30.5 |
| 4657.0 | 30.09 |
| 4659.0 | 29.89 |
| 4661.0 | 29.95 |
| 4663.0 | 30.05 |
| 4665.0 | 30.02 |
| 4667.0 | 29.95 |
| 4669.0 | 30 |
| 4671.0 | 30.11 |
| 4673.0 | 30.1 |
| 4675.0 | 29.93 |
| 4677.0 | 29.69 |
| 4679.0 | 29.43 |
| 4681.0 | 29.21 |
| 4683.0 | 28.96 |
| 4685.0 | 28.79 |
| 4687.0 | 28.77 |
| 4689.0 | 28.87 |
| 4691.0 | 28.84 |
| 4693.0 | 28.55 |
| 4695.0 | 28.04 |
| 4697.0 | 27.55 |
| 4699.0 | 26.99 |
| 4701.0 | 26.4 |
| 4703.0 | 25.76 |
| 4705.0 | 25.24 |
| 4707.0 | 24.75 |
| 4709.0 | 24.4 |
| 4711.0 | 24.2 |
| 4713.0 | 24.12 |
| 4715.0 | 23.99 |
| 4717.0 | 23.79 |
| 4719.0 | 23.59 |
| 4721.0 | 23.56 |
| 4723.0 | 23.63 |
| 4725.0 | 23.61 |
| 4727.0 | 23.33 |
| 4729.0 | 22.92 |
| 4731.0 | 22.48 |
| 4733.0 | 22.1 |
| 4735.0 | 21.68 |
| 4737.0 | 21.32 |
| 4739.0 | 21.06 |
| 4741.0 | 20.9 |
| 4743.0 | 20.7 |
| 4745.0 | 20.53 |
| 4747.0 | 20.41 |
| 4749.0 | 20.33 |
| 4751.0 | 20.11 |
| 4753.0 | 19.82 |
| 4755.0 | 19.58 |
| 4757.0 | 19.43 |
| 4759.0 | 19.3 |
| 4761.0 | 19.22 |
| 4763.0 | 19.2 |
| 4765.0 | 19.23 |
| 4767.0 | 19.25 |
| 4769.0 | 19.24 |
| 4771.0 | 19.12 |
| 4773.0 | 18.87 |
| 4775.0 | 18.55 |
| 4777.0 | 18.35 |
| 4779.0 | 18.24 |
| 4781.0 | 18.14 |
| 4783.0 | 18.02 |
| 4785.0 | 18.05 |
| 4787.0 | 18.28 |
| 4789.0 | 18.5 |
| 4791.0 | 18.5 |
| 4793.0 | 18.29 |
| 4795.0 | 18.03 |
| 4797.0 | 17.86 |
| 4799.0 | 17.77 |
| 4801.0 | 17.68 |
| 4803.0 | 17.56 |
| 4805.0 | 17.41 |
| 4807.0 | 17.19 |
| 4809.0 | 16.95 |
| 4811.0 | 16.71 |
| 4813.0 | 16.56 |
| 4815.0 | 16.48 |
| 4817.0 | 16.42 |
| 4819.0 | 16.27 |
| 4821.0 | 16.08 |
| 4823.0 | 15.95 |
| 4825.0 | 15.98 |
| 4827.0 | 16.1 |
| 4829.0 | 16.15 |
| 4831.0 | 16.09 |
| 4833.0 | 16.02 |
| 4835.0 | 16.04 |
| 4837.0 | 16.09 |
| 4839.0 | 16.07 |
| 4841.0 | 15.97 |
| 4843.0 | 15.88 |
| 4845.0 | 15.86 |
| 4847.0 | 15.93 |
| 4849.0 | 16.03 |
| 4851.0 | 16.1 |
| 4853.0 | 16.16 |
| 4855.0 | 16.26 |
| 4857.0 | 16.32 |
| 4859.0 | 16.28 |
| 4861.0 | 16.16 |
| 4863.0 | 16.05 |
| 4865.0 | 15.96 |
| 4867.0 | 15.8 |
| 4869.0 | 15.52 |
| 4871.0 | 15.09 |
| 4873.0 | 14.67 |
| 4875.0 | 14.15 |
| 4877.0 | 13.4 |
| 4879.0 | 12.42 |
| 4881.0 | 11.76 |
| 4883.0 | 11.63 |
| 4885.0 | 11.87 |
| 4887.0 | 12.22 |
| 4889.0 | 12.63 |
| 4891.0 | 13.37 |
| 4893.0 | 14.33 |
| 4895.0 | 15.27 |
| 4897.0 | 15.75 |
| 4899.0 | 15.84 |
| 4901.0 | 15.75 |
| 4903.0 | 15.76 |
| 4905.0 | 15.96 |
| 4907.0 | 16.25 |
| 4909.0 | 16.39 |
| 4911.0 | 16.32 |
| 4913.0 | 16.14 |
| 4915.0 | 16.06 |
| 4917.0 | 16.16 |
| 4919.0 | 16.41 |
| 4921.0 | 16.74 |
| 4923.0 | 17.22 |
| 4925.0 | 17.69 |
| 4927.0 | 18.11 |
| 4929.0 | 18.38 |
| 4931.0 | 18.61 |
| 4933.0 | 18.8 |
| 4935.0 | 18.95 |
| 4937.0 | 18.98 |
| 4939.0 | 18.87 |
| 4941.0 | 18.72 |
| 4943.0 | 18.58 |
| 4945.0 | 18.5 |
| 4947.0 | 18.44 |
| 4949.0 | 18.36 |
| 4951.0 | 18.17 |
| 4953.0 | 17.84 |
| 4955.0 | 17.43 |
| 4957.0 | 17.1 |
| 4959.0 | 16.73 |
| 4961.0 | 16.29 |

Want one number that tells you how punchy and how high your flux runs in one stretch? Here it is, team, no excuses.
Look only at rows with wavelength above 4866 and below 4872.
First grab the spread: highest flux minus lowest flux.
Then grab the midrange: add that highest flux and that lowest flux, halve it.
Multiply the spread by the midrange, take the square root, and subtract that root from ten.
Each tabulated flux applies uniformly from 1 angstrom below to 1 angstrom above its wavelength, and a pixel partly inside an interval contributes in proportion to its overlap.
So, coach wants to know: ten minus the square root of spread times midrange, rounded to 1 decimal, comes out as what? 6.7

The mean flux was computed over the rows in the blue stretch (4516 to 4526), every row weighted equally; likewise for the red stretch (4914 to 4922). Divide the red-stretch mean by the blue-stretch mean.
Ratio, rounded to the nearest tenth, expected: 0.8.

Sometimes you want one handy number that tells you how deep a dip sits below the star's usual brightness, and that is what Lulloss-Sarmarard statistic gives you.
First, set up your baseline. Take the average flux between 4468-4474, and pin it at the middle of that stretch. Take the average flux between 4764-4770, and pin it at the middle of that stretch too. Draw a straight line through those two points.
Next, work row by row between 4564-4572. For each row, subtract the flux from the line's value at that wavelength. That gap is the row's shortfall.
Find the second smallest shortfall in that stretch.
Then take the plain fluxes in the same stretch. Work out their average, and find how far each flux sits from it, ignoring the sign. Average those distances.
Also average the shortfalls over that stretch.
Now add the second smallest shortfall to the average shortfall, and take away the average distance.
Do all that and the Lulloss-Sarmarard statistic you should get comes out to -39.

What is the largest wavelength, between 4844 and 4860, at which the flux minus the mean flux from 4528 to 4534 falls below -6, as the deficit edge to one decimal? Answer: 4859.0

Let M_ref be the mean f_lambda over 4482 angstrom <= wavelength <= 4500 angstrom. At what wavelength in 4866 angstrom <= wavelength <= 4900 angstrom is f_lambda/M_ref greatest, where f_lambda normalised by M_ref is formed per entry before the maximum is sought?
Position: 4899.0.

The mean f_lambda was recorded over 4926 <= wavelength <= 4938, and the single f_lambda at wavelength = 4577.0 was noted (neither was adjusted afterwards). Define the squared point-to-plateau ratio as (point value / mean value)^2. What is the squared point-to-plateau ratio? 5.9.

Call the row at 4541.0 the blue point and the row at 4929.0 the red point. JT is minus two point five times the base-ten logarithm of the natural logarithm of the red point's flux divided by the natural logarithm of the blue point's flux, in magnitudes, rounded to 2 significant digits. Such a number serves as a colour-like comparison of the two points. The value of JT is 0.14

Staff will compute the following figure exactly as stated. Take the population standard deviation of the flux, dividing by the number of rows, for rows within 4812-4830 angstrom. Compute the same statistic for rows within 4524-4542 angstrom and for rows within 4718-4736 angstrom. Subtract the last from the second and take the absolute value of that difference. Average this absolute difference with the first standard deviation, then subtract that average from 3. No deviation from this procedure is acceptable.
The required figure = 1.3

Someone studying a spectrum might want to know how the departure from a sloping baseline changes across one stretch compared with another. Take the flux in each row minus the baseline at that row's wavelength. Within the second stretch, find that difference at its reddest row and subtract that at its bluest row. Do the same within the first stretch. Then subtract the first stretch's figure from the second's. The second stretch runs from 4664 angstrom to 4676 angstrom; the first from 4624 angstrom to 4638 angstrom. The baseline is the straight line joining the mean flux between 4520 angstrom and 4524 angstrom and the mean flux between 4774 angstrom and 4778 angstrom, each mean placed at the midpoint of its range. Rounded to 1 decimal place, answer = 8.4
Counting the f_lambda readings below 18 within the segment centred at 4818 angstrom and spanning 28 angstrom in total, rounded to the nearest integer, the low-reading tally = 14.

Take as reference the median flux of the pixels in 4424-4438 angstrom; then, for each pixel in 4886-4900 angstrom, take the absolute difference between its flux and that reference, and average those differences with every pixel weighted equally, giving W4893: 4.4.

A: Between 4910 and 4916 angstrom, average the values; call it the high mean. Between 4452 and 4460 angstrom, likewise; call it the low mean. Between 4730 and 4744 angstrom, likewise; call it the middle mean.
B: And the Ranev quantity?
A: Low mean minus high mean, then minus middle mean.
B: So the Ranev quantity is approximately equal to -20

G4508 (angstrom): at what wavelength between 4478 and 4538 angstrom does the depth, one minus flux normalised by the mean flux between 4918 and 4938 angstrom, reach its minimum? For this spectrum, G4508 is 4537.0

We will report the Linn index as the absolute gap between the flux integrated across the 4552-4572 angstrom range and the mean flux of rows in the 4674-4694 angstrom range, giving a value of 647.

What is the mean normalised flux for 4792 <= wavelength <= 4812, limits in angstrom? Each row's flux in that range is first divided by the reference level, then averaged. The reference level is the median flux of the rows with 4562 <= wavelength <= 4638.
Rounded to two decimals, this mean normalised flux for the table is 0.35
